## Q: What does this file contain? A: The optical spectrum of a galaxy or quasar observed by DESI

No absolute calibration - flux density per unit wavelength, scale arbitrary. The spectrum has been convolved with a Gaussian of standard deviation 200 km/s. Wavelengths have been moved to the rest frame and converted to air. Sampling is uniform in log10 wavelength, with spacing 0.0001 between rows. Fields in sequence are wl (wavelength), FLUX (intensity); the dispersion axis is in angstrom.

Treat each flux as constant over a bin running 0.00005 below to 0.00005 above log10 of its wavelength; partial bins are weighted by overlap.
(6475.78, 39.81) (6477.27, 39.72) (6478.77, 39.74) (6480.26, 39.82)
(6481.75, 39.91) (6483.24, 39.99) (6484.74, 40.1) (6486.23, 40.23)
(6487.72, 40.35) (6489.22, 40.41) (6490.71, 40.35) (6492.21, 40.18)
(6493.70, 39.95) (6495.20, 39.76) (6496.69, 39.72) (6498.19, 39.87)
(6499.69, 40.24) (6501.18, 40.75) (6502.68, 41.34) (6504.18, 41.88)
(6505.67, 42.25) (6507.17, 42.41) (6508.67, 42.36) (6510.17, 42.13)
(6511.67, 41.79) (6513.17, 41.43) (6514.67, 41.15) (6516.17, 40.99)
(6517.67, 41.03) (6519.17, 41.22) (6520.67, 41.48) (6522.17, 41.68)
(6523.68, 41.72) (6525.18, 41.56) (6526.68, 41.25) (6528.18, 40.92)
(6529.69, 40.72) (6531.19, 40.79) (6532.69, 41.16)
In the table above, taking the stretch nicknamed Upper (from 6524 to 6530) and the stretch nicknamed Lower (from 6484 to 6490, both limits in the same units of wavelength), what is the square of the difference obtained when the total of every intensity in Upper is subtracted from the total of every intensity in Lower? 11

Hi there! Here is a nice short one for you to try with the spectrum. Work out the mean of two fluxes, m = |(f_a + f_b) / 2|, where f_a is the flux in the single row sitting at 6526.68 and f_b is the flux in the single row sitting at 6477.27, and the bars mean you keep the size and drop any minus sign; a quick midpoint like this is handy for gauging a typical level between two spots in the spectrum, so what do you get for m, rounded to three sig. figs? 40.5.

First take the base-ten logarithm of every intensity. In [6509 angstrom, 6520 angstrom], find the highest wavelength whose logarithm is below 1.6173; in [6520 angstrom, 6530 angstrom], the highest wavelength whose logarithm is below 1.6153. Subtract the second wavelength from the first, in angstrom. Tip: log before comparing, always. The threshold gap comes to -10.5 angstrom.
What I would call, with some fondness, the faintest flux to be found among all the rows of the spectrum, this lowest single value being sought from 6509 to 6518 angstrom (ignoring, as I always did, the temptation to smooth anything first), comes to 40.99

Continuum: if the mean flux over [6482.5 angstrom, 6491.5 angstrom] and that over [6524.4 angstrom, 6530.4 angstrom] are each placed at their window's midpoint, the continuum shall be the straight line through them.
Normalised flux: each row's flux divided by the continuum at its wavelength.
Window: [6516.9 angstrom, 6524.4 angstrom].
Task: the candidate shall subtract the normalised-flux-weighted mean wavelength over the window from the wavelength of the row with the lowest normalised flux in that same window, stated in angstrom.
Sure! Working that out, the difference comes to -3.0 angstrom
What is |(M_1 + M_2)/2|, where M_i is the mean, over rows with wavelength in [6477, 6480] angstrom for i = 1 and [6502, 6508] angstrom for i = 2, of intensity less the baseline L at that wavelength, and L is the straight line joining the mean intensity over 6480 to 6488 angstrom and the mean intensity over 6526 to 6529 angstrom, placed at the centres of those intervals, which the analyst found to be 0.6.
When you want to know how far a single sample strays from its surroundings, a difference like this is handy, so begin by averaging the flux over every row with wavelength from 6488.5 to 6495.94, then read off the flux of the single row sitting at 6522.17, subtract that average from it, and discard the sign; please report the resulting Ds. 1.6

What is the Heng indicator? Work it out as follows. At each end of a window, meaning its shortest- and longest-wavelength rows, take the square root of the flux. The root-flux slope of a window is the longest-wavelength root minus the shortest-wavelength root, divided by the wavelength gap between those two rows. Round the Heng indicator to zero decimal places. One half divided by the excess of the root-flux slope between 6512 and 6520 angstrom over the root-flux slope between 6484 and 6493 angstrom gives -140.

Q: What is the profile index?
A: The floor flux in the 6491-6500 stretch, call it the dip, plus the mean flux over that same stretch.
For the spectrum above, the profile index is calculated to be 80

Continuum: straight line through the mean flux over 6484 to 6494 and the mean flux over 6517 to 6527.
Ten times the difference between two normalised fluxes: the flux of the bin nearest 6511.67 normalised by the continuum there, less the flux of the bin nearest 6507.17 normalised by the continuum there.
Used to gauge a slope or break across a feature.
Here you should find -0.19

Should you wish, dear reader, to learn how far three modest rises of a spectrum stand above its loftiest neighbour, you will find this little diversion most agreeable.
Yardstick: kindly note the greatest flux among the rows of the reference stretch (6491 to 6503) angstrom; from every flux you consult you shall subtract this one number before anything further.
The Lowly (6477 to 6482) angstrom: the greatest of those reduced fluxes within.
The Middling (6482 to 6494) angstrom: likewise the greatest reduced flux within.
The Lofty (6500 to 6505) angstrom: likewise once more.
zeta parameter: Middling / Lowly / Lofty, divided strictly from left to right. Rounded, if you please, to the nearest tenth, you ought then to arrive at 1.2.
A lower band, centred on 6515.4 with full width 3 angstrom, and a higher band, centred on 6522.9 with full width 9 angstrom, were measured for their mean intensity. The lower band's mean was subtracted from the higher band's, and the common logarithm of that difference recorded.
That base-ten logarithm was -0.38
